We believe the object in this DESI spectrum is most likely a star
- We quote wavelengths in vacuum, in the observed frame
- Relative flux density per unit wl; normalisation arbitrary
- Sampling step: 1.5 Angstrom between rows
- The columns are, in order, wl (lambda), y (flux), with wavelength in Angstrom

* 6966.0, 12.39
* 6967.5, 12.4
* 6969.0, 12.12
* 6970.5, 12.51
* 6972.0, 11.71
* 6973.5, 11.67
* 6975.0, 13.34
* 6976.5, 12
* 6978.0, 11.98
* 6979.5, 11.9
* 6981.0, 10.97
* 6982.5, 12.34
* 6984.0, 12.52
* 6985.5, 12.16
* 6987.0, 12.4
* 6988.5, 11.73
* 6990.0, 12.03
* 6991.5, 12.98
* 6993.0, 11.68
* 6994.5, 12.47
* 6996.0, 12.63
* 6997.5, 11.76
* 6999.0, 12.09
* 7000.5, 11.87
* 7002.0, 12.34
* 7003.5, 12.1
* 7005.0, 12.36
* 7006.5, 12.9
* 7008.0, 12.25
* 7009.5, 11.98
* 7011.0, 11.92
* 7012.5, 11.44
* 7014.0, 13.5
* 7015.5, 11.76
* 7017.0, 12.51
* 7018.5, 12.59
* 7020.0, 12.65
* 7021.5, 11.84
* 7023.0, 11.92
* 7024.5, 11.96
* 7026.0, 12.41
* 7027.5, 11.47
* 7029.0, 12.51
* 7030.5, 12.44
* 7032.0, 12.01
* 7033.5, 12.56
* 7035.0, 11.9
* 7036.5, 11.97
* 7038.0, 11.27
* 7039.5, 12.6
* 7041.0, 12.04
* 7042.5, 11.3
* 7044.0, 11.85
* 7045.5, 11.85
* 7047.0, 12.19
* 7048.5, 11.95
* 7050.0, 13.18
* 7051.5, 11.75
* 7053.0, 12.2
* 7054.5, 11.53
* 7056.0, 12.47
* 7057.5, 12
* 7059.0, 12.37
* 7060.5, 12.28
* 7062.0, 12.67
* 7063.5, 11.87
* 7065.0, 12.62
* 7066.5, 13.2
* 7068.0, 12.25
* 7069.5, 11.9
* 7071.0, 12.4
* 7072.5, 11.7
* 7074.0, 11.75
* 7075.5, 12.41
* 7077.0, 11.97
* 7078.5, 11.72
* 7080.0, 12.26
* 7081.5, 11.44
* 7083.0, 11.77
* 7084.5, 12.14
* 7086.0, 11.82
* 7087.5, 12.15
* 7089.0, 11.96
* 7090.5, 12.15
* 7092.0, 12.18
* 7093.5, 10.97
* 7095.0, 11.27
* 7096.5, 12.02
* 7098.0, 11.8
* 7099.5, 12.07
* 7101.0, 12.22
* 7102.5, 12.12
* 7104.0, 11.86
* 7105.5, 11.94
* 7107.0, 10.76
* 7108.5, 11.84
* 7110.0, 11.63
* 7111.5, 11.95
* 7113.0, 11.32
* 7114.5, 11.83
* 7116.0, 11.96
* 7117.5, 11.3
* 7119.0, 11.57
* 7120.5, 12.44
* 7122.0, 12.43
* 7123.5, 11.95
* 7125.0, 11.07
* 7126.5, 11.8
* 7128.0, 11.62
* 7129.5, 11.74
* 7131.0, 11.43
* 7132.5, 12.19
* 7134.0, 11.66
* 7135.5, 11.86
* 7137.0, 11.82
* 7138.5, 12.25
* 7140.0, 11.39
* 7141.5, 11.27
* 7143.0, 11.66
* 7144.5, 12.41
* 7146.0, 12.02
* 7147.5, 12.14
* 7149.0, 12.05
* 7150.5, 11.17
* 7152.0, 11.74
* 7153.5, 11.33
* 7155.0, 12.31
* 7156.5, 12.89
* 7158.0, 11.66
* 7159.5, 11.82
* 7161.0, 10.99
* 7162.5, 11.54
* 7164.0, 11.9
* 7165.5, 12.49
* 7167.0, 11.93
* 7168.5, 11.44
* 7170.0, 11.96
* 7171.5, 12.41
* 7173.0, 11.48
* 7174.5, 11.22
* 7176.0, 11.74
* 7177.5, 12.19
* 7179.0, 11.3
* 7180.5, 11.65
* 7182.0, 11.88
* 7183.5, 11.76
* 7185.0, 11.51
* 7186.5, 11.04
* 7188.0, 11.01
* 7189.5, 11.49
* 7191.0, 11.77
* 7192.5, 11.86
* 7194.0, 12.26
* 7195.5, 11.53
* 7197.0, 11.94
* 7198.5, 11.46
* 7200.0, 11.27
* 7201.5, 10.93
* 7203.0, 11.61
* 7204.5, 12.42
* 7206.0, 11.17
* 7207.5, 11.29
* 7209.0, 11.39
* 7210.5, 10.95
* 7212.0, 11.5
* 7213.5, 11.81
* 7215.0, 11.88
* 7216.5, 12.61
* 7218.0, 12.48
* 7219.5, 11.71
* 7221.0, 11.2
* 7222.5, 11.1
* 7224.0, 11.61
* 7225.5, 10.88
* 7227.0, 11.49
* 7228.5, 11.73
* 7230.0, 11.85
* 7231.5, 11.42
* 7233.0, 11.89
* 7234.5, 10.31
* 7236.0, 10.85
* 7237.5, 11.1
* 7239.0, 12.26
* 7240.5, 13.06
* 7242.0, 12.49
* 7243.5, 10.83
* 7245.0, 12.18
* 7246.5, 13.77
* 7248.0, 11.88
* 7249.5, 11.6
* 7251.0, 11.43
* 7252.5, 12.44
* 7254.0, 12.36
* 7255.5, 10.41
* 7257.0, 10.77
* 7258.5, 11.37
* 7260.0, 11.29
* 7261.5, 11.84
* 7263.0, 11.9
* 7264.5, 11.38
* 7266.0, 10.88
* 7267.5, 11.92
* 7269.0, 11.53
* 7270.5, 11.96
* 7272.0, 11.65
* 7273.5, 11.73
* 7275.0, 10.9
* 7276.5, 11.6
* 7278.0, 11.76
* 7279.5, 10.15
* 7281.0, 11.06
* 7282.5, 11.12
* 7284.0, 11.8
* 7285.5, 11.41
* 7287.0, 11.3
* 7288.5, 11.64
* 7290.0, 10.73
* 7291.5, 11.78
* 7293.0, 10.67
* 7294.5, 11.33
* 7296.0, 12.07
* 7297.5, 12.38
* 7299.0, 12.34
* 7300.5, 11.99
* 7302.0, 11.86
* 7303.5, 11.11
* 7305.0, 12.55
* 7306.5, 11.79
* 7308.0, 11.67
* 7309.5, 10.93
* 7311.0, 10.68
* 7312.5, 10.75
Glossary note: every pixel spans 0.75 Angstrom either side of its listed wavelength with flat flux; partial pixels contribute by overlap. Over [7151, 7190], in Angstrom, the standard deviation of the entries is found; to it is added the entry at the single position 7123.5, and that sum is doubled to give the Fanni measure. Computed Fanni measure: 24.8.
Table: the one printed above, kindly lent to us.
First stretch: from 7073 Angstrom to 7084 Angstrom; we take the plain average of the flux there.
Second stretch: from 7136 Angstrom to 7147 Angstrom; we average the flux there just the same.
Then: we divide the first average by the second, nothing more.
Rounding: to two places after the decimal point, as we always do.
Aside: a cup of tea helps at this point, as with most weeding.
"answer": 1.01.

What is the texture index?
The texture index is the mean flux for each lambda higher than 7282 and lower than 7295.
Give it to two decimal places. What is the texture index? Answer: 11.31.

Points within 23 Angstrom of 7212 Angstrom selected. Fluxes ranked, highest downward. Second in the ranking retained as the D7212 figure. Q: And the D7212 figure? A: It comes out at 12.48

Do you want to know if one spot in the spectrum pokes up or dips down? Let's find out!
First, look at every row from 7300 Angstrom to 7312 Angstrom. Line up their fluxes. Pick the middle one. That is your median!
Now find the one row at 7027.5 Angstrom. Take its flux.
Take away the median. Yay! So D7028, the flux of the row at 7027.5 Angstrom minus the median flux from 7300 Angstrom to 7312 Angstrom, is -0.3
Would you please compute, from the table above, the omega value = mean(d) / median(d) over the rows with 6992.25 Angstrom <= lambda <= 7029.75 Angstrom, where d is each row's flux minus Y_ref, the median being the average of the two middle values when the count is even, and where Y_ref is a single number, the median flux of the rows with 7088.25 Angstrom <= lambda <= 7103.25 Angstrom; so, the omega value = 2.8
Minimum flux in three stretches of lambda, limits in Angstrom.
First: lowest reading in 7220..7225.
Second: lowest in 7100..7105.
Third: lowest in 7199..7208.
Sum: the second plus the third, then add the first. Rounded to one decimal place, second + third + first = 33.9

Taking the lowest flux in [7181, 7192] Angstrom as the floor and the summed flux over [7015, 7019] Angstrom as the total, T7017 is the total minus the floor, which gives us 26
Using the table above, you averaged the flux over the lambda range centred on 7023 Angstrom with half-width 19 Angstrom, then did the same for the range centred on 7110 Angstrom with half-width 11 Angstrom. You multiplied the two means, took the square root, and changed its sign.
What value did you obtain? -12.0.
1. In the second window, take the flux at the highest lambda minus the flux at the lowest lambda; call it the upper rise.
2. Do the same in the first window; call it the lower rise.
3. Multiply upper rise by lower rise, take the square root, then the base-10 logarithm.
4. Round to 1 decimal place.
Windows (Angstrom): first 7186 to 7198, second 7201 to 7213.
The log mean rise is -0.1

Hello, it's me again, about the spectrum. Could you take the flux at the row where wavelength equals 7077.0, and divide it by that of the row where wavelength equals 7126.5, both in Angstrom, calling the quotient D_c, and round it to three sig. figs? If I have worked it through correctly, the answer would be 1.01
